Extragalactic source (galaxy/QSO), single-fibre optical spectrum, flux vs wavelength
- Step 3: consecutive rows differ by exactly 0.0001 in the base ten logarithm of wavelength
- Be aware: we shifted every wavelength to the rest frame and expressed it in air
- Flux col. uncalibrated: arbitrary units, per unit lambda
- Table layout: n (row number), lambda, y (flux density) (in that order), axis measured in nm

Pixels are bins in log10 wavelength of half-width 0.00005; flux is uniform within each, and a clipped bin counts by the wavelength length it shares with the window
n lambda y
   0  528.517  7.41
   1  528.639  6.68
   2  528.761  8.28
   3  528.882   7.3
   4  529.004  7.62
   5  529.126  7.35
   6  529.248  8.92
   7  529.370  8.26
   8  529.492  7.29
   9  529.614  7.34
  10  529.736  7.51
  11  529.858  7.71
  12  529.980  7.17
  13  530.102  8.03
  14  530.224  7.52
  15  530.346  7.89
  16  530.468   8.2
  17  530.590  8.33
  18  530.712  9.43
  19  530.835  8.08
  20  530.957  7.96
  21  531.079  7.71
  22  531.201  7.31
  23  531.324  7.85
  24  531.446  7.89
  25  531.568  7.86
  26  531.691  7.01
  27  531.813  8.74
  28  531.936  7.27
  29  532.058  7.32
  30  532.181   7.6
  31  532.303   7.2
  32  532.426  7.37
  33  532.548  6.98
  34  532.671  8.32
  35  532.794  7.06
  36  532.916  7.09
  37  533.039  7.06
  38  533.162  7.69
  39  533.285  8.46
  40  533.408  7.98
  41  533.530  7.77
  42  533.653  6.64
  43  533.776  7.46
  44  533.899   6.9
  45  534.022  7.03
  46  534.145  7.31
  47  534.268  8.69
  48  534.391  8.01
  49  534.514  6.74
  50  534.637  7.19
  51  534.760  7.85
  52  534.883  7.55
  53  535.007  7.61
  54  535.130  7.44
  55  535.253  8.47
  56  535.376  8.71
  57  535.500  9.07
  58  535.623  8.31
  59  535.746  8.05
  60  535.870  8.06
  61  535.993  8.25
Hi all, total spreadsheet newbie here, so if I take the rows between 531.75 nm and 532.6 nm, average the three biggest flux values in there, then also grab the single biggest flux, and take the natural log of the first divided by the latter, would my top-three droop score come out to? -0.10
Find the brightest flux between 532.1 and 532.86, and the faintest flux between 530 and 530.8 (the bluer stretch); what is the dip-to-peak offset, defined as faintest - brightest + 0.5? -0.3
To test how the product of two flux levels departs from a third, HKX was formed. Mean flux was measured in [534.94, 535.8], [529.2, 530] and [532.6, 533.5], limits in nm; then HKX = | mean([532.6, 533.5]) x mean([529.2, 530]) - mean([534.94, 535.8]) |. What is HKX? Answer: 51.1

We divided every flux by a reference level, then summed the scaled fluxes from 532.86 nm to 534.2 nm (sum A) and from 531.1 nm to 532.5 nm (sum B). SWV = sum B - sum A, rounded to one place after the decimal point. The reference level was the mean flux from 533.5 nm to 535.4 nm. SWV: 0.3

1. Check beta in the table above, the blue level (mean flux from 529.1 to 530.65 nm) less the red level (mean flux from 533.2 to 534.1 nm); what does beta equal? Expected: 0.35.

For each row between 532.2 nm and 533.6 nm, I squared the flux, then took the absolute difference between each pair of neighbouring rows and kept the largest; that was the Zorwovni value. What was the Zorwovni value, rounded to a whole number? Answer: 21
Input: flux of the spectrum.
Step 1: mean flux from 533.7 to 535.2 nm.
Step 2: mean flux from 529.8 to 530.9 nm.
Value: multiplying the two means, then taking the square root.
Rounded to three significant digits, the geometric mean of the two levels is 7.76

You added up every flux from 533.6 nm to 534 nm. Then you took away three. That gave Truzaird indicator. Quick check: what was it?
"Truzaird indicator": 18.0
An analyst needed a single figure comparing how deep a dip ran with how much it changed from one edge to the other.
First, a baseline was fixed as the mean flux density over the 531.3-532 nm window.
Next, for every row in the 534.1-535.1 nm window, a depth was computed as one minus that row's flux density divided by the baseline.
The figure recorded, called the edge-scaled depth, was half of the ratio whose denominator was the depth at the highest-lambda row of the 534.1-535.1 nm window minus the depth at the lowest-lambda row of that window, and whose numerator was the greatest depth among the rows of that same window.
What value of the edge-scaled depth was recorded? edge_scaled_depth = -1.7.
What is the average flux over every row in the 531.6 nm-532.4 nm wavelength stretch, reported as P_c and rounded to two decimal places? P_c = 7.52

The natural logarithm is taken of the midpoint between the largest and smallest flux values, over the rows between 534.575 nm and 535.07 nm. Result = 2.02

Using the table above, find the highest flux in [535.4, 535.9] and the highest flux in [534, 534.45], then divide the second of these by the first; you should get 0.96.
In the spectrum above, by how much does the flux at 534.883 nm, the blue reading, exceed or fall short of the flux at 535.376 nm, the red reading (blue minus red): -1.2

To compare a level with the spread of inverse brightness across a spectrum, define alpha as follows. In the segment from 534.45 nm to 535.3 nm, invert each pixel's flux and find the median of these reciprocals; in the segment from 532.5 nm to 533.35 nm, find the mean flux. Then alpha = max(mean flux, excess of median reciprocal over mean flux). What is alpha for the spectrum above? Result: 7.52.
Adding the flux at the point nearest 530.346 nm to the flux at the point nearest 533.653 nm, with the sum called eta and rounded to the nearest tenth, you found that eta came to 14.5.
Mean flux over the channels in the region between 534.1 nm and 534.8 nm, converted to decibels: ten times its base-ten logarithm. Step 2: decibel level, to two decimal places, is 8.83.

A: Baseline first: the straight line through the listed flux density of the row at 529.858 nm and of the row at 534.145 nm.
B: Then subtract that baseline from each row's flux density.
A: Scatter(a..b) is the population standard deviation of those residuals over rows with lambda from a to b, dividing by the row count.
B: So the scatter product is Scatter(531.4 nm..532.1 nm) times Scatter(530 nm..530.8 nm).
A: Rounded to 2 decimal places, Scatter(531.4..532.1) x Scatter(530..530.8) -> 0.34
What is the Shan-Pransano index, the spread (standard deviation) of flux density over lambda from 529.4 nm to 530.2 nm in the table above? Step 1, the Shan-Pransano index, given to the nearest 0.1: 0.3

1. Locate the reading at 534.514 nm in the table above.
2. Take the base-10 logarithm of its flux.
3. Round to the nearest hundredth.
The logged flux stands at 0.83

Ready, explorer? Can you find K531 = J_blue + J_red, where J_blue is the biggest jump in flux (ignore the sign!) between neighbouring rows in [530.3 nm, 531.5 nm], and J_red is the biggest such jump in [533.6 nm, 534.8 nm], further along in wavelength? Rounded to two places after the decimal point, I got 2.73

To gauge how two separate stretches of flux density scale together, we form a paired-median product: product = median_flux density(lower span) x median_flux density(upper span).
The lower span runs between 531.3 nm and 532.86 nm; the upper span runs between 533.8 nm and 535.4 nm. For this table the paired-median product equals 55.6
